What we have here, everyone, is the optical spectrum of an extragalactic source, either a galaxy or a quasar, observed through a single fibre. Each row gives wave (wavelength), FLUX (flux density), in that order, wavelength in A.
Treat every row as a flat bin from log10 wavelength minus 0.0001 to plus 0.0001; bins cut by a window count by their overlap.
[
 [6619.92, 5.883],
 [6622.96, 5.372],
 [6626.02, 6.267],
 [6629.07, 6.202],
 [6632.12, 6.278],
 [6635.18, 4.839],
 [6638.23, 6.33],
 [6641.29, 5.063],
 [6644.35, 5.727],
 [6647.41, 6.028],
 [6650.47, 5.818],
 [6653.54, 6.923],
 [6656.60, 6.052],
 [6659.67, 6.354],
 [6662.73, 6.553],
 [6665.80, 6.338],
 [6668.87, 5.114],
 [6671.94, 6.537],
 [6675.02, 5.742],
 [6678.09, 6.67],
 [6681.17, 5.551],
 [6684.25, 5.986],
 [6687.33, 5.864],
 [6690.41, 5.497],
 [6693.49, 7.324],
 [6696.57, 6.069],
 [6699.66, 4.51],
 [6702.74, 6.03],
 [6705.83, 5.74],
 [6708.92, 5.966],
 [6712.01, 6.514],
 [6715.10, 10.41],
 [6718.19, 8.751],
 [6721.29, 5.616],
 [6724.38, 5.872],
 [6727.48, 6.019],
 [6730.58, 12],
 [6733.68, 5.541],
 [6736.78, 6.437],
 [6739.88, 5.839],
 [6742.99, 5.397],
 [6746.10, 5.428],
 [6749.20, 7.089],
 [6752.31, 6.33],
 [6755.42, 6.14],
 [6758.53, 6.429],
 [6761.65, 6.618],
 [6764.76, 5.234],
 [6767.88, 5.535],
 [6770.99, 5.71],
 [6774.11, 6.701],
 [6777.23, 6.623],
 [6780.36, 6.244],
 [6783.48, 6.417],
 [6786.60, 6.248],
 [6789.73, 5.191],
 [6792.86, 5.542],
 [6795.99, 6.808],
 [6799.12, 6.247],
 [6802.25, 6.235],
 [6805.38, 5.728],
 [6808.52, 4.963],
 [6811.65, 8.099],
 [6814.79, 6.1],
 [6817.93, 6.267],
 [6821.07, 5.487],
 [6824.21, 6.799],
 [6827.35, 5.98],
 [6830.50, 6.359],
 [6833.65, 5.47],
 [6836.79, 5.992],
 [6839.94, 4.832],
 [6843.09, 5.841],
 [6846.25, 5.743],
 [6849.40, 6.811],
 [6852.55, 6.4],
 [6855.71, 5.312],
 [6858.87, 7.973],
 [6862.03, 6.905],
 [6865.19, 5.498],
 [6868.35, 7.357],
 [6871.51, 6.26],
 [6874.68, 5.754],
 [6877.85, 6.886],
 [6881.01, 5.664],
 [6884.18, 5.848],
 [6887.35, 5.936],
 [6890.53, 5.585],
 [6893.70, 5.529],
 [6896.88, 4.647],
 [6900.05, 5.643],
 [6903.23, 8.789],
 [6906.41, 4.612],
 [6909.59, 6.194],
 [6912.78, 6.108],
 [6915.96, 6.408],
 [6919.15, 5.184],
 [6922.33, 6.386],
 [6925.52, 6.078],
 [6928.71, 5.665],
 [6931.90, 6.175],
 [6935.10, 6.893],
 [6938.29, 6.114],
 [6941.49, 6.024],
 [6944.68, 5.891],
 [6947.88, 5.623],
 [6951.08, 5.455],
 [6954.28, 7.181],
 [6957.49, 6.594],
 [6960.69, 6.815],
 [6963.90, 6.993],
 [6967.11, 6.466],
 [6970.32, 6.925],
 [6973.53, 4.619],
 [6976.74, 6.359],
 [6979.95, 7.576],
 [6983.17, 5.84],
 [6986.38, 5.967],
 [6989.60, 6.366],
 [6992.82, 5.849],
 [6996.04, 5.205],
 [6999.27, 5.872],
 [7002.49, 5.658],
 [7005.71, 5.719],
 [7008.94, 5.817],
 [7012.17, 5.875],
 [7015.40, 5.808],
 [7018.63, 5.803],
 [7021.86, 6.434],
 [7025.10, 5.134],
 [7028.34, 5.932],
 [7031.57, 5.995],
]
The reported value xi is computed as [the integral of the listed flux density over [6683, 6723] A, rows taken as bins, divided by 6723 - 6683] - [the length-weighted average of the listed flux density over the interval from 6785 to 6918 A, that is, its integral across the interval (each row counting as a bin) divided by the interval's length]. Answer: 0.4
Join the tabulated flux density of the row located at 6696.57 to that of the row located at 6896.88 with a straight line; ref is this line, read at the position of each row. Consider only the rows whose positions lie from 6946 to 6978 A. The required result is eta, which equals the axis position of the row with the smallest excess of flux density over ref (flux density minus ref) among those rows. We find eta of 6973.53 A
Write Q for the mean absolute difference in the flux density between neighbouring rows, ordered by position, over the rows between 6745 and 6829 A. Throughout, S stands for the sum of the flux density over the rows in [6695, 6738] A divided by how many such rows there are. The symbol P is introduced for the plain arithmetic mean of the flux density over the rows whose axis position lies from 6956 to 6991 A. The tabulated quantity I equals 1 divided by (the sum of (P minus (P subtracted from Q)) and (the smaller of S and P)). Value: 0.0541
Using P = 6.41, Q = 0.75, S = 6.8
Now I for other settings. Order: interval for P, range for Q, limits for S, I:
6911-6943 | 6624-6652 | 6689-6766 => 0.0567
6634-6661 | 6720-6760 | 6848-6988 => 0.0616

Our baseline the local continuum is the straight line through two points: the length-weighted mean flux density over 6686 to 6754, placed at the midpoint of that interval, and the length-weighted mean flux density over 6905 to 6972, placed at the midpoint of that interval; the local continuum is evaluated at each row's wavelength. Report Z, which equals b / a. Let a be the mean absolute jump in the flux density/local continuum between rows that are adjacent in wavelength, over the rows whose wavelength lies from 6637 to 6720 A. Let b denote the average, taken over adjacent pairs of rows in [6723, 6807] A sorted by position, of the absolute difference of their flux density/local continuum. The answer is 1.05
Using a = 0.14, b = 0.148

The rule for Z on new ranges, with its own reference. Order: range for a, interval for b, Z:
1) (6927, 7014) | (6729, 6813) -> 1.33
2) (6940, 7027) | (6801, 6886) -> 1.63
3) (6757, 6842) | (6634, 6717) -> 1.20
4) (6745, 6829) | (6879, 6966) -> 1.08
